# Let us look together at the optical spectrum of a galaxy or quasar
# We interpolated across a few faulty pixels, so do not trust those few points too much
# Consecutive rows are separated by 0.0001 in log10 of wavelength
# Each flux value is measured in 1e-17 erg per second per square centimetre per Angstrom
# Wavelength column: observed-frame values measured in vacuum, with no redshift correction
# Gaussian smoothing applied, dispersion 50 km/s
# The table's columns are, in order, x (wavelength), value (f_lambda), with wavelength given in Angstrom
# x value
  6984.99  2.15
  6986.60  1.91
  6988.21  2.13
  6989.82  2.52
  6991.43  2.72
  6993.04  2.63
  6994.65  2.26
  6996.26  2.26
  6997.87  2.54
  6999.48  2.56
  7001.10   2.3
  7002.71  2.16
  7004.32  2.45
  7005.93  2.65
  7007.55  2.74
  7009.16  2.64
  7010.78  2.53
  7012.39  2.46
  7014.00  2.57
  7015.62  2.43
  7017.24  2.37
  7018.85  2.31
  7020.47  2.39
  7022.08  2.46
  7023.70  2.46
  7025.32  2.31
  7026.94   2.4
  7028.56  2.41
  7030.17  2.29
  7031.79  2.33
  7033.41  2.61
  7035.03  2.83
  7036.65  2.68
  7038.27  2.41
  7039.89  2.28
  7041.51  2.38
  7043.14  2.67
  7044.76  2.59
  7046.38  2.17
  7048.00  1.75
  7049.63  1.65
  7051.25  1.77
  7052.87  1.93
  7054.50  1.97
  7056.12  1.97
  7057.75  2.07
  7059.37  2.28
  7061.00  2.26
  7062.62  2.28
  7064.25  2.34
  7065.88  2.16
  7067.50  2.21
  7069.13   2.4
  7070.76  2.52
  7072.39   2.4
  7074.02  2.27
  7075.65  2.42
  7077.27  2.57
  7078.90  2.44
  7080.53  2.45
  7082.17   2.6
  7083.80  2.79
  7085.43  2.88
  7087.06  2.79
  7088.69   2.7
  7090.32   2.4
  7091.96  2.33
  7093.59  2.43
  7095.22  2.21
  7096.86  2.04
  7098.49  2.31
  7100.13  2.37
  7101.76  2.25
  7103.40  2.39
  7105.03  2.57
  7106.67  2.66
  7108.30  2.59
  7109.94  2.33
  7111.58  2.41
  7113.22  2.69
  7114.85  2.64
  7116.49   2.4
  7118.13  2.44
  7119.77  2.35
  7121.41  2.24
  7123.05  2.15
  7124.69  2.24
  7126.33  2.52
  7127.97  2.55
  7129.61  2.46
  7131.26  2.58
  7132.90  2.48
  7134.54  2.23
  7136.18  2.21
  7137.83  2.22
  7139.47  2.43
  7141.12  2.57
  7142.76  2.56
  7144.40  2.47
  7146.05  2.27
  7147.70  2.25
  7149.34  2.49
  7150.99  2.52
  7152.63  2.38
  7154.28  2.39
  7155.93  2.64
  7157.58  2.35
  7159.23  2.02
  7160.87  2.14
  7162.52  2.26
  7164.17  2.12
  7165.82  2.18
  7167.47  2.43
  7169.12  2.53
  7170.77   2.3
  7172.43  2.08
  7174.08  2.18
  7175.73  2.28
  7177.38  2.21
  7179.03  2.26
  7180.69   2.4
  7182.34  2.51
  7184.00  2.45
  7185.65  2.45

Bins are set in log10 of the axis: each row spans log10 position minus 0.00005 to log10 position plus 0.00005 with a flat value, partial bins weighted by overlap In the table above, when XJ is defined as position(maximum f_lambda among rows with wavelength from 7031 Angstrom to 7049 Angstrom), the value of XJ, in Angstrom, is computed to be 7035.03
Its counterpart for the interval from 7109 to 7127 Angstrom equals 7113.22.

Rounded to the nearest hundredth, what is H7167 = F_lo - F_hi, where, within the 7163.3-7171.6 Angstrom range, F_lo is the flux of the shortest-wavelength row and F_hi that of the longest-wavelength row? -0.18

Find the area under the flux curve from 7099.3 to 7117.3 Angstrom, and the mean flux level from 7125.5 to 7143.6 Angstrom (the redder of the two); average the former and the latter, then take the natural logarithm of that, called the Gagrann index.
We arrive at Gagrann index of 3.16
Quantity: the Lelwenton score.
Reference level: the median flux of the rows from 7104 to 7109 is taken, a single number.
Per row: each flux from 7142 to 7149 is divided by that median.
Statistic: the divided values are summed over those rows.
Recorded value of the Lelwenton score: 3.69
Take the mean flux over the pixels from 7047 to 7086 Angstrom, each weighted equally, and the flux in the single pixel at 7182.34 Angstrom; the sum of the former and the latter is 4.8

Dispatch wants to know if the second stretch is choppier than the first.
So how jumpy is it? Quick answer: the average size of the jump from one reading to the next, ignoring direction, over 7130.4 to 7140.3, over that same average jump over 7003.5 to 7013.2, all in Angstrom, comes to 1.0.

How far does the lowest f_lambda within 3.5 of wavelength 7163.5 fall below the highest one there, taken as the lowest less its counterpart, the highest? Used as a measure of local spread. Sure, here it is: -0.14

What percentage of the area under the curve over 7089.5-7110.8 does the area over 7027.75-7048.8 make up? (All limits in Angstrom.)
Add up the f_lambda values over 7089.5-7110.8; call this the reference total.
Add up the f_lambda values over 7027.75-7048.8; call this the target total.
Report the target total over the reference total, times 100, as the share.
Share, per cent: 102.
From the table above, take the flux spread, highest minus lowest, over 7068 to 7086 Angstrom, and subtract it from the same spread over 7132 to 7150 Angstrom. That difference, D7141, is -0.25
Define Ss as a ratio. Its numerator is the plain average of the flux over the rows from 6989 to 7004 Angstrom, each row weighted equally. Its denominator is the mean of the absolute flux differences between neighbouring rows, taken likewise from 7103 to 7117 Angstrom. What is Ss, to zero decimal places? 16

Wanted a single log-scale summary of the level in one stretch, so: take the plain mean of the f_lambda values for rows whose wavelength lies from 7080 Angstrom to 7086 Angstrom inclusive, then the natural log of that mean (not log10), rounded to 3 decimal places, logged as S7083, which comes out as 0.986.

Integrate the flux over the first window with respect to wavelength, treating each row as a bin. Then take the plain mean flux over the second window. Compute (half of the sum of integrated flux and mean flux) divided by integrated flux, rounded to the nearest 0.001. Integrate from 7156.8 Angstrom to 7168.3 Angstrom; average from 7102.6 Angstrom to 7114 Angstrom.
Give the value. 0.549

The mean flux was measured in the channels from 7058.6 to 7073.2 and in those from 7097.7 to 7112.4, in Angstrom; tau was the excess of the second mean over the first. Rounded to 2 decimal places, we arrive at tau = 0.11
